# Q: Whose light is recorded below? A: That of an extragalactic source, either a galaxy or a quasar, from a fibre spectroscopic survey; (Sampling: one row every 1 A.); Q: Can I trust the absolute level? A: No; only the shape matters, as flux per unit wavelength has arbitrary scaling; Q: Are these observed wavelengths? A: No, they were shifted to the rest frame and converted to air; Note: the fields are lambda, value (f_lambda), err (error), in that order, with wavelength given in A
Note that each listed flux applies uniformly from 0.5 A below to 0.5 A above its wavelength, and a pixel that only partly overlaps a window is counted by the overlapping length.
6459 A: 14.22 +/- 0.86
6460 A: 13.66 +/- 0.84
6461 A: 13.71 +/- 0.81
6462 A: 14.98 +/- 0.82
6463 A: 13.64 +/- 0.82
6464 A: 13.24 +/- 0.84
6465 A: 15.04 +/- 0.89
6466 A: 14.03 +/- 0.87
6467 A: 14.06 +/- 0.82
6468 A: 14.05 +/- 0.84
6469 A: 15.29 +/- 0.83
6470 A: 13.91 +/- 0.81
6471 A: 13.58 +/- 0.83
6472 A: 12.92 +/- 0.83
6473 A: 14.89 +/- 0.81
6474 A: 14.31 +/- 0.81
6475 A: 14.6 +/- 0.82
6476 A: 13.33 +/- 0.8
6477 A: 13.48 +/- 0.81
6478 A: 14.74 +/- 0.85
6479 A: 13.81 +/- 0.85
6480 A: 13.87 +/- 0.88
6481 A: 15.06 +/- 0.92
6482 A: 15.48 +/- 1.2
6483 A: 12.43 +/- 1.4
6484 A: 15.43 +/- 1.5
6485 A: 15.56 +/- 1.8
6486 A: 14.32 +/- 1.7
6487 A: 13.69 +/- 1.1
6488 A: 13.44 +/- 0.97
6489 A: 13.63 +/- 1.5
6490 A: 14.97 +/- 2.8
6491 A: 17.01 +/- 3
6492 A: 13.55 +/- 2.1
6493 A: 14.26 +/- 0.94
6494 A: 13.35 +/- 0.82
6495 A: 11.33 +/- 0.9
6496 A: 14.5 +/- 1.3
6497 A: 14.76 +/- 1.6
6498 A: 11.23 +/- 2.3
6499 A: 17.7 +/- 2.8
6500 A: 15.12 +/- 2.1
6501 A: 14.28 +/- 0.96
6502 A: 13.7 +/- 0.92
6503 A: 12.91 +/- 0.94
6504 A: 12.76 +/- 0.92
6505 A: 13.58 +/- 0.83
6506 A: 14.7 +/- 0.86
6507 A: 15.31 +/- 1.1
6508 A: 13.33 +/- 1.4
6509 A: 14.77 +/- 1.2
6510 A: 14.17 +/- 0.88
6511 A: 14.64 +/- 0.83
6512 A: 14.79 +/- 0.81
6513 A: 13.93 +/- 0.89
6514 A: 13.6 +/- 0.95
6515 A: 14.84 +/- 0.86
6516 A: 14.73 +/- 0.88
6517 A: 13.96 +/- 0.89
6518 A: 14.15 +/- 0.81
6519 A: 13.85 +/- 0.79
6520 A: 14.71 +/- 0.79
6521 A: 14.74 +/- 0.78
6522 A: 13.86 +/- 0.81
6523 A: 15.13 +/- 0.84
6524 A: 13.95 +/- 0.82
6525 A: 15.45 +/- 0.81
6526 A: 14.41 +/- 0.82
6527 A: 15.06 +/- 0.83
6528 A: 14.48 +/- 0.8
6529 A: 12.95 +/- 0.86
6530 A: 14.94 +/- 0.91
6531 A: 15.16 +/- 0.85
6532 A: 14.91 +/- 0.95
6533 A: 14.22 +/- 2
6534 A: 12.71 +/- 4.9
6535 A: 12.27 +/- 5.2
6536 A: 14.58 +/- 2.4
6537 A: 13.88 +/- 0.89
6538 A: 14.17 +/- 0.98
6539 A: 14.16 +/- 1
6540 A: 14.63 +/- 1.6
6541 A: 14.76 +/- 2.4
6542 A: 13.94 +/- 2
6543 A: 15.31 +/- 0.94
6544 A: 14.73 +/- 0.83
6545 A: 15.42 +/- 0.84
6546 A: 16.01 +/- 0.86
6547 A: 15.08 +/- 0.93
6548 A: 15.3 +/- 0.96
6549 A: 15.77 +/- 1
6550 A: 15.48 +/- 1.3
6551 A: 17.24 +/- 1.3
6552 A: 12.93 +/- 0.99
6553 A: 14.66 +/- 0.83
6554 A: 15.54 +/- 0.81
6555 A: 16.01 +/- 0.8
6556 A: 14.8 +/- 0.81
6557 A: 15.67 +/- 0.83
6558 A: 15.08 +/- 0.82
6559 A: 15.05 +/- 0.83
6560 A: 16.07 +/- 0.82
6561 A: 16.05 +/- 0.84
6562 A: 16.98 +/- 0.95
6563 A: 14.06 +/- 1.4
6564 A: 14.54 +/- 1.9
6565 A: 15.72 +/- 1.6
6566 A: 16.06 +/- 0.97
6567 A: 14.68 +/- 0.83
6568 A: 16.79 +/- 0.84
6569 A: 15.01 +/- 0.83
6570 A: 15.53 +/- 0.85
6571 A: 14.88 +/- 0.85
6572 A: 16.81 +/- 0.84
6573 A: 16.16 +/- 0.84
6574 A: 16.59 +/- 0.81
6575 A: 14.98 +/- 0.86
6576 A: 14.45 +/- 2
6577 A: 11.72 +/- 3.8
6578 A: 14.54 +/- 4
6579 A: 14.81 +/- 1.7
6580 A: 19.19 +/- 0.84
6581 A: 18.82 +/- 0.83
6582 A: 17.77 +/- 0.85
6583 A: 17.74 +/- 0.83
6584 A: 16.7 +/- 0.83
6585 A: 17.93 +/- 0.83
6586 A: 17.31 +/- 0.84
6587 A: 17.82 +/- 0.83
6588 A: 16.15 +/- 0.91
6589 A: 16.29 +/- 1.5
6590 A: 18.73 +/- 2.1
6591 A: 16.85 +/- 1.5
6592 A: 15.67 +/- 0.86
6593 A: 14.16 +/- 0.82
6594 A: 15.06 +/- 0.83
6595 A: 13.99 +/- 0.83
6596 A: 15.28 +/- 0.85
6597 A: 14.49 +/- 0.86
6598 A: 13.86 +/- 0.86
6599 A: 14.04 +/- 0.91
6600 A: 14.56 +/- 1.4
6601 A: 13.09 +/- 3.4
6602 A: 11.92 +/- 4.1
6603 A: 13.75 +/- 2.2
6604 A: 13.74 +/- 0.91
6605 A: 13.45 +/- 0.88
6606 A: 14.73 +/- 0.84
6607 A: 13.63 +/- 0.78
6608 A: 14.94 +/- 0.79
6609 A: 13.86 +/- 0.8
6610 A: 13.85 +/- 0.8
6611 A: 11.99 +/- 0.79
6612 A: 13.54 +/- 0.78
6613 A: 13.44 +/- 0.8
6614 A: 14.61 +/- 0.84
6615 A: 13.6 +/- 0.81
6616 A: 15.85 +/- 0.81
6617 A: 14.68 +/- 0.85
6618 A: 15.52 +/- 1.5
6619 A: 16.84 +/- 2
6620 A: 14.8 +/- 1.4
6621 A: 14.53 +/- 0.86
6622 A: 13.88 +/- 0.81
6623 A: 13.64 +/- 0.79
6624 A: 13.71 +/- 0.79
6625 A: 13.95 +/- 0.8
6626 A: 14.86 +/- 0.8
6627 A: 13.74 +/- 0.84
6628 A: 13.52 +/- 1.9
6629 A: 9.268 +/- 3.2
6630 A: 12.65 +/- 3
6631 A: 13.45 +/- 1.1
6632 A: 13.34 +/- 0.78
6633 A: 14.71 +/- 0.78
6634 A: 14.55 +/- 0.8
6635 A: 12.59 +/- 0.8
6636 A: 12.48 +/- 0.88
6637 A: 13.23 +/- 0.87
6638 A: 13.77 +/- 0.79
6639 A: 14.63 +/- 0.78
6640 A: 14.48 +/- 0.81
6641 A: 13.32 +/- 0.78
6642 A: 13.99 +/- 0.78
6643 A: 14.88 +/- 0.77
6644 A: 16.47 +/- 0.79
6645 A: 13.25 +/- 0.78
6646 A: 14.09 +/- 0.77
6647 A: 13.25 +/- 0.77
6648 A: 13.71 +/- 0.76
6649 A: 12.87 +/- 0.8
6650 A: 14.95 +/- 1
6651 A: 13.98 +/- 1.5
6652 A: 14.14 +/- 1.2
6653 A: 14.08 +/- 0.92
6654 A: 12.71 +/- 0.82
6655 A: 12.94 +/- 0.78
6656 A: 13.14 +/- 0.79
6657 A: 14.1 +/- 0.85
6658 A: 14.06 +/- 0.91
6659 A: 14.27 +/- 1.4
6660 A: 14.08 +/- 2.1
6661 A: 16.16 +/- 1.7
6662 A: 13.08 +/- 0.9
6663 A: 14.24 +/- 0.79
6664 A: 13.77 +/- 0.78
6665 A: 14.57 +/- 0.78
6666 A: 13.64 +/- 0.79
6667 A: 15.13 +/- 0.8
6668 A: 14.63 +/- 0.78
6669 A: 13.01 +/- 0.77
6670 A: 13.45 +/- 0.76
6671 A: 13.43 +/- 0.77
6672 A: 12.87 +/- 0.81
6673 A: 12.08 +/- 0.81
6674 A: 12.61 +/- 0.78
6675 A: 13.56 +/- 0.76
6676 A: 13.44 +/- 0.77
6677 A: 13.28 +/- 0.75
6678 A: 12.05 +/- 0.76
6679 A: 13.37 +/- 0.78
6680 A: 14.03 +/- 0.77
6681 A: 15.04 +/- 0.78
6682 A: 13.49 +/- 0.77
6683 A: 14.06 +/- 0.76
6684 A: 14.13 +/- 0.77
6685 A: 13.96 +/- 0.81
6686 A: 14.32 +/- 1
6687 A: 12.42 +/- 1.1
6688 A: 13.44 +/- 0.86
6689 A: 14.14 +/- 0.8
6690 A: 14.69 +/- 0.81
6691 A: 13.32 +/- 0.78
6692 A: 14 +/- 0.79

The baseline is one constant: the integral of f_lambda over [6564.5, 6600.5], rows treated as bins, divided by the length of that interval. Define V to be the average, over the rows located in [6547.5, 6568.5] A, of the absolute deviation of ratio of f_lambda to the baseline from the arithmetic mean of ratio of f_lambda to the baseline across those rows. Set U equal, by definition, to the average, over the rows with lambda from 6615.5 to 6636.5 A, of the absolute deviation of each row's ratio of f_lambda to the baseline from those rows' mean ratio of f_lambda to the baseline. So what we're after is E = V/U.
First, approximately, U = 0.066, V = 0.048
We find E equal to 0.7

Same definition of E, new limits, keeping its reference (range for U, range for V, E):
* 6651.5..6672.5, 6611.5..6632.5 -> 1.5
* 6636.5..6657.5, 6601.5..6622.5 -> 1.3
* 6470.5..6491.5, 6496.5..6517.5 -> 1.0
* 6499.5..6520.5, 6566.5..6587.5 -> 2.5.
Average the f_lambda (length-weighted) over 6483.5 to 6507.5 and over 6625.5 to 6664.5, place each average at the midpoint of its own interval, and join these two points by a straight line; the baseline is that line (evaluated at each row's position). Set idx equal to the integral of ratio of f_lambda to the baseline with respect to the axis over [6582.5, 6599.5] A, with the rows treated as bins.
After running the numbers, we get 19.5 A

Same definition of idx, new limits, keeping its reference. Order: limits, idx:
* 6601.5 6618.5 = 17.1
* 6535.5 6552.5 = 18.0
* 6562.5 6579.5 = 18.4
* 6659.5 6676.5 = 17.1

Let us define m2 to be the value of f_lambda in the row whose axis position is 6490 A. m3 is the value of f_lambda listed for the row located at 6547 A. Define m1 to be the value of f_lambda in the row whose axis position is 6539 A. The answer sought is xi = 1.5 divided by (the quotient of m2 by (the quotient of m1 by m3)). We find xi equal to 0.094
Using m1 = 14.16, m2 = 14.97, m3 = 15.08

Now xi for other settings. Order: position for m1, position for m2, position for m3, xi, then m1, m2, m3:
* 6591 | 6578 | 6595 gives 0.124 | 16.85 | 14.54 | 13.99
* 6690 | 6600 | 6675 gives 0.112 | 14.69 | 14.56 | 13.56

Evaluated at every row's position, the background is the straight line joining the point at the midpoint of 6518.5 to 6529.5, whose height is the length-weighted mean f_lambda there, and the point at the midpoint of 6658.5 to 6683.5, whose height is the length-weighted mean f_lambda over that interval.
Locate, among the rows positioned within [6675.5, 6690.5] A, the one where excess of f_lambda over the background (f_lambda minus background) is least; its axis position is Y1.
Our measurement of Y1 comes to 6678 A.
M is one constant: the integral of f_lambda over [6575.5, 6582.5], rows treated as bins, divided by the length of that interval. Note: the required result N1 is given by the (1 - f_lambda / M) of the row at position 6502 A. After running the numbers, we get 0.14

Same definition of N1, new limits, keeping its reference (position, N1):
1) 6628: 0.15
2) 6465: 0.05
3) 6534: 0.20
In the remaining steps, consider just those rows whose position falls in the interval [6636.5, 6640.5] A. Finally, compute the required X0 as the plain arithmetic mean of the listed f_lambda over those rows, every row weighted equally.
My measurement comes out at 14.03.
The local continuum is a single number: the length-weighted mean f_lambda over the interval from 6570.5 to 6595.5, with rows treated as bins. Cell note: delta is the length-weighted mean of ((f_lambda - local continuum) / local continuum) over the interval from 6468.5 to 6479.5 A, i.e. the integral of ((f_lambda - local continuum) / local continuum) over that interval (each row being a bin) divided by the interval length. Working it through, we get -0.131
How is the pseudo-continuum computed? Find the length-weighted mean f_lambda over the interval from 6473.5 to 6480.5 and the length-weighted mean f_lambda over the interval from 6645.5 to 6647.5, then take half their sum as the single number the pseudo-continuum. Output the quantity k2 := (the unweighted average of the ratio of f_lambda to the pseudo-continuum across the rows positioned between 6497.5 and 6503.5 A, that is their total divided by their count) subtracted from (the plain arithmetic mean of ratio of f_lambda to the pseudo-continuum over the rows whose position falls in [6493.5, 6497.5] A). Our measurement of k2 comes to -0.05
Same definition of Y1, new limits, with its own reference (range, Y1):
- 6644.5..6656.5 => 6654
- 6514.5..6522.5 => 6519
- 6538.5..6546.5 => 6542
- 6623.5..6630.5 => 6629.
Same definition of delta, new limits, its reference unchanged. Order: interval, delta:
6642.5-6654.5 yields -0.134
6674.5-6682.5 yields -0.165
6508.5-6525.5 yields -0.110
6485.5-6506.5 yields -0.134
